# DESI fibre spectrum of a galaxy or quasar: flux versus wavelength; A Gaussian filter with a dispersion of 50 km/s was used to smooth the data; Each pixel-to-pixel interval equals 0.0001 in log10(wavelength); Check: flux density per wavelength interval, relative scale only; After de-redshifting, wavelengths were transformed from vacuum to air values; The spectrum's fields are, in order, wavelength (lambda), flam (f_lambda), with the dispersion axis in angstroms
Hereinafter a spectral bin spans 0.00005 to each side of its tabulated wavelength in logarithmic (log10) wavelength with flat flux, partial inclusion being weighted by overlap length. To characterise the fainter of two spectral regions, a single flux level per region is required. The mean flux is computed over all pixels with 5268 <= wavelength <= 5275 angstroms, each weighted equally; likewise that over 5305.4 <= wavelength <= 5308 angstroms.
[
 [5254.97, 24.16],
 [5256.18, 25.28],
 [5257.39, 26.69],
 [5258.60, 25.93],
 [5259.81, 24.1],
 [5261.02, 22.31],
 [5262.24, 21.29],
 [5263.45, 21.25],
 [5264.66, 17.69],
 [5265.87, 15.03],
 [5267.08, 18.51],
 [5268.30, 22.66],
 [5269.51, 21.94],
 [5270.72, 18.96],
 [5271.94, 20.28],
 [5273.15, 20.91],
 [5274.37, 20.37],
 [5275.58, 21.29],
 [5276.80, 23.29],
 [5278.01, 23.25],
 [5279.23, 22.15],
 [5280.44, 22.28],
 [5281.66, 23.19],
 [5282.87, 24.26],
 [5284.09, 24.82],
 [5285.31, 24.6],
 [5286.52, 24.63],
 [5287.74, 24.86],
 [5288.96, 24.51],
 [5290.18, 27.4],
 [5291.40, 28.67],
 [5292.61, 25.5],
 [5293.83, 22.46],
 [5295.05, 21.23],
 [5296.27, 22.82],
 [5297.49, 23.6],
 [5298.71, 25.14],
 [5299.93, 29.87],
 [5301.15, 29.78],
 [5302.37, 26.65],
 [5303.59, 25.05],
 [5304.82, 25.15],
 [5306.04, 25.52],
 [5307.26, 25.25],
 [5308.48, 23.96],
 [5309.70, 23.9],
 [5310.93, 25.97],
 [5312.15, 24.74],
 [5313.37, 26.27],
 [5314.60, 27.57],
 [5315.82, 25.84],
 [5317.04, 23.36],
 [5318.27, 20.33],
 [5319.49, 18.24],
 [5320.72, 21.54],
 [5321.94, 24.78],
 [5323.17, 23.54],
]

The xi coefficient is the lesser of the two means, 21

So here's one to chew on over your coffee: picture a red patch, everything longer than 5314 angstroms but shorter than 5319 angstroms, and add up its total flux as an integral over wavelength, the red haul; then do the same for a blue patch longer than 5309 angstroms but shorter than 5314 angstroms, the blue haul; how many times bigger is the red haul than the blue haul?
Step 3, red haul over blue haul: 0.96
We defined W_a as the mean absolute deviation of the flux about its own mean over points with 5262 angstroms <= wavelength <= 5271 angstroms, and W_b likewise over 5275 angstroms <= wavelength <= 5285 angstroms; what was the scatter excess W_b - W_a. -1.2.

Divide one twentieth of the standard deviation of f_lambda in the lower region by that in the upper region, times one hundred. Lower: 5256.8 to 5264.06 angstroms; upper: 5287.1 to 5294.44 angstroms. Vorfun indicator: 5.3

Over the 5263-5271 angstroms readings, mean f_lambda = 19.4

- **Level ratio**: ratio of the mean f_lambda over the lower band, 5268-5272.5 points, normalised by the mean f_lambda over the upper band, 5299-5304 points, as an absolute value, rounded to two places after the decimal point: 0.75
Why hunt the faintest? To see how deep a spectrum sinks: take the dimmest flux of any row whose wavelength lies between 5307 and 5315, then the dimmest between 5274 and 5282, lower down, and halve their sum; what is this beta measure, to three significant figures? 22.1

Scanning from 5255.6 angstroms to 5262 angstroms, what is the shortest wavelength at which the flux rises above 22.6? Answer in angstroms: 5256.18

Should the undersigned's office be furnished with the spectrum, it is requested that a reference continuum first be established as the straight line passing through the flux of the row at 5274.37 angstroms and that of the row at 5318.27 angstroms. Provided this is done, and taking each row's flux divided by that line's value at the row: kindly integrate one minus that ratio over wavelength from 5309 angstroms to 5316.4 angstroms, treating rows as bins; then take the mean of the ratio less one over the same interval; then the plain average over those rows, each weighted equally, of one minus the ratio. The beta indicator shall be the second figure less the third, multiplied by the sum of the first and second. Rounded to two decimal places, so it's -0.89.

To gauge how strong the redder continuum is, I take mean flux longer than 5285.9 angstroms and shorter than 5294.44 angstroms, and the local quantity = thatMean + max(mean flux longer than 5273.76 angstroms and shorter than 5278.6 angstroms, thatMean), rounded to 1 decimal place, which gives 50.9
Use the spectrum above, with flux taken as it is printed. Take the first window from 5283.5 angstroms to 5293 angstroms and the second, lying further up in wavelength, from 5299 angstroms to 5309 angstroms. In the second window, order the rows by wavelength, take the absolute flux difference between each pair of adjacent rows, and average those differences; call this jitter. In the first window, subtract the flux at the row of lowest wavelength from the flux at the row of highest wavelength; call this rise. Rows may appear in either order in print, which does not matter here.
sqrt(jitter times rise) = 0.82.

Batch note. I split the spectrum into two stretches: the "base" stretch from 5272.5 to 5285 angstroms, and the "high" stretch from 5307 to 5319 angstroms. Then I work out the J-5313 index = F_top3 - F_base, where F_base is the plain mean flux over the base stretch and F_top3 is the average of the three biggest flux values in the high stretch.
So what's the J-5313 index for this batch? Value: 4.0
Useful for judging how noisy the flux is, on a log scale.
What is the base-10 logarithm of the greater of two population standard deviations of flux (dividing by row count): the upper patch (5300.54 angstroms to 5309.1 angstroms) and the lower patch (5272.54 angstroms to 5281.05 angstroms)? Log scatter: 0.24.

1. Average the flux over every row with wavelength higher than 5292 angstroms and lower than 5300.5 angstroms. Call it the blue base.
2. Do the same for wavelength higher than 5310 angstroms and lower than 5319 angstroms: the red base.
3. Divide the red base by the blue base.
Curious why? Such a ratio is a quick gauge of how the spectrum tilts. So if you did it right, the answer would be 1.02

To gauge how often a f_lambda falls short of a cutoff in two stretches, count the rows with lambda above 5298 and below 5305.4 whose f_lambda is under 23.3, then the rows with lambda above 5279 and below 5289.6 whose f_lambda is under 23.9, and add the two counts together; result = 3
